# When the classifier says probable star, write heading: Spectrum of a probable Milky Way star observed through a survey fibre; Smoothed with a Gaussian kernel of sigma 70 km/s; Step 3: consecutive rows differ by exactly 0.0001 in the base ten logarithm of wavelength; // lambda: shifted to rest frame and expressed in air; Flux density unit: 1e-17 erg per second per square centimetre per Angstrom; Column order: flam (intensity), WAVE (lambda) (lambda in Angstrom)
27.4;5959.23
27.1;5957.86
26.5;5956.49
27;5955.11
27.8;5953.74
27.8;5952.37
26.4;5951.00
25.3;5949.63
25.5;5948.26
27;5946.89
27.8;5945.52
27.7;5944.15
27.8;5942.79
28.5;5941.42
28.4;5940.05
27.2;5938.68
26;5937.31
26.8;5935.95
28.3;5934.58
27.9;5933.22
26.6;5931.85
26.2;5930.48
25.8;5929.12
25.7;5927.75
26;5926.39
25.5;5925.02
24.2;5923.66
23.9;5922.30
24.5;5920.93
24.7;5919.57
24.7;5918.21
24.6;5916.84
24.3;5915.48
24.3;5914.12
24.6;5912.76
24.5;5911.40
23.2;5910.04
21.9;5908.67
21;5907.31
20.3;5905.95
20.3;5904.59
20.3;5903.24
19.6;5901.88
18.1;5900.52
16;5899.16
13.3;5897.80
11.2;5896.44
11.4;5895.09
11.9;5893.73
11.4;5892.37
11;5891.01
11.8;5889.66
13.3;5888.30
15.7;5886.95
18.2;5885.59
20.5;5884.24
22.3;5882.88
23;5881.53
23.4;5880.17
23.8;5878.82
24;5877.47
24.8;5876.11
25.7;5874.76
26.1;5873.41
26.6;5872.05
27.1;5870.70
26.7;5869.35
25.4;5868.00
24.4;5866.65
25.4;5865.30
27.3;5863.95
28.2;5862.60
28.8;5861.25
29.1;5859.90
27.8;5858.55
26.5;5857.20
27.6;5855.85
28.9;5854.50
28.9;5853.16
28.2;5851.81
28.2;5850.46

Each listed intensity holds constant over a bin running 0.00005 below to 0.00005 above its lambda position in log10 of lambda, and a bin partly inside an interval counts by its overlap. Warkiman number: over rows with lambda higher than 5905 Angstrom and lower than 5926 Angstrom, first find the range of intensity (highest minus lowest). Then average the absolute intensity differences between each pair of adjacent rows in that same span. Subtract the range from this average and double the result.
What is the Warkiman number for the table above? -9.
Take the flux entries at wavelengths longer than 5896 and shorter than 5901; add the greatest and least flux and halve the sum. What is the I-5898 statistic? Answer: 15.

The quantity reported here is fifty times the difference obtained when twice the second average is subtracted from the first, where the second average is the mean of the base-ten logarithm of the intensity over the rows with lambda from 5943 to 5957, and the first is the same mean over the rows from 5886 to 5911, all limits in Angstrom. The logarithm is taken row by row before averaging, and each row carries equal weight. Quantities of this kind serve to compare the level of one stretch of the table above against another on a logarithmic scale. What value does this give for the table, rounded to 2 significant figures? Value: -83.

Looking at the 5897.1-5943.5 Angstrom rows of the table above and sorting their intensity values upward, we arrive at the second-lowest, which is 16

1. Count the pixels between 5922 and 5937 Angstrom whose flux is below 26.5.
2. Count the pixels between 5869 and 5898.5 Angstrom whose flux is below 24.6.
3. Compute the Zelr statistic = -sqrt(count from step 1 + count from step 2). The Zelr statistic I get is -4.8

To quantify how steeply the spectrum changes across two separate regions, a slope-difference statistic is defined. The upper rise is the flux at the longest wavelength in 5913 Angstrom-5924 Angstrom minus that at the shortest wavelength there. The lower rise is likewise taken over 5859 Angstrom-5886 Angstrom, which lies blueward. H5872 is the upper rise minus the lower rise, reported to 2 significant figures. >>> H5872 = 11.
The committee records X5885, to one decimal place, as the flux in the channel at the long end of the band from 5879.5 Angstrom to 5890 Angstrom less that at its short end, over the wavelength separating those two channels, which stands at -1.2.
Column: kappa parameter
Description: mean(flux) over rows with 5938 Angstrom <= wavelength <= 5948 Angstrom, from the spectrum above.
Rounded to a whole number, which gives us 28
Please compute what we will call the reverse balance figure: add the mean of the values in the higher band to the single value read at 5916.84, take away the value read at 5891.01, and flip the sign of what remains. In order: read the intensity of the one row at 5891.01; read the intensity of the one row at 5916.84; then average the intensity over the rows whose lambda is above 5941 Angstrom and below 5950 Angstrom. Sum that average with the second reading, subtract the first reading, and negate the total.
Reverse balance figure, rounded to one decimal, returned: -40.7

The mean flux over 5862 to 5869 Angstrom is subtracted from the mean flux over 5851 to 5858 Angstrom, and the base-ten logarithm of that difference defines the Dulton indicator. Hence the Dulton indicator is 0.27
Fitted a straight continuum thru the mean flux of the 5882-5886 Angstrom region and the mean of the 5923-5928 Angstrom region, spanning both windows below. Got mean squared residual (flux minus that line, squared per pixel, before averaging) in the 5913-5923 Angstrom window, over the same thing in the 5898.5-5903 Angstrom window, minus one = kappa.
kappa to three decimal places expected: -0.990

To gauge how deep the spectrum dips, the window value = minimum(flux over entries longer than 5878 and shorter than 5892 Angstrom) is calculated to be 11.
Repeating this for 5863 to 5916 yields 11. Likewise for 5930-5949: 25.5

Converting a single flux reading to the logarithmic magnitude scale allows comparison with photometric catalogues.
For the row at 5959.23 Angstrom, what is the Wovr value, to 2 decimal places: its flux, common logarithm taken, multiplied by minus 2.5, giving -3.59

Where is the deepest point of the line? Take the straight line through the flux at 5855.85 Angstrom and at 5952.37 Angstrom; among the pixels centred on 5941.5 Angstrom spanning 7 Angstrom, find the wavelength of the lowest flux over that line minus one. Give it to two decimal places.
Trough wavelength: 5938.68 Angstrom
